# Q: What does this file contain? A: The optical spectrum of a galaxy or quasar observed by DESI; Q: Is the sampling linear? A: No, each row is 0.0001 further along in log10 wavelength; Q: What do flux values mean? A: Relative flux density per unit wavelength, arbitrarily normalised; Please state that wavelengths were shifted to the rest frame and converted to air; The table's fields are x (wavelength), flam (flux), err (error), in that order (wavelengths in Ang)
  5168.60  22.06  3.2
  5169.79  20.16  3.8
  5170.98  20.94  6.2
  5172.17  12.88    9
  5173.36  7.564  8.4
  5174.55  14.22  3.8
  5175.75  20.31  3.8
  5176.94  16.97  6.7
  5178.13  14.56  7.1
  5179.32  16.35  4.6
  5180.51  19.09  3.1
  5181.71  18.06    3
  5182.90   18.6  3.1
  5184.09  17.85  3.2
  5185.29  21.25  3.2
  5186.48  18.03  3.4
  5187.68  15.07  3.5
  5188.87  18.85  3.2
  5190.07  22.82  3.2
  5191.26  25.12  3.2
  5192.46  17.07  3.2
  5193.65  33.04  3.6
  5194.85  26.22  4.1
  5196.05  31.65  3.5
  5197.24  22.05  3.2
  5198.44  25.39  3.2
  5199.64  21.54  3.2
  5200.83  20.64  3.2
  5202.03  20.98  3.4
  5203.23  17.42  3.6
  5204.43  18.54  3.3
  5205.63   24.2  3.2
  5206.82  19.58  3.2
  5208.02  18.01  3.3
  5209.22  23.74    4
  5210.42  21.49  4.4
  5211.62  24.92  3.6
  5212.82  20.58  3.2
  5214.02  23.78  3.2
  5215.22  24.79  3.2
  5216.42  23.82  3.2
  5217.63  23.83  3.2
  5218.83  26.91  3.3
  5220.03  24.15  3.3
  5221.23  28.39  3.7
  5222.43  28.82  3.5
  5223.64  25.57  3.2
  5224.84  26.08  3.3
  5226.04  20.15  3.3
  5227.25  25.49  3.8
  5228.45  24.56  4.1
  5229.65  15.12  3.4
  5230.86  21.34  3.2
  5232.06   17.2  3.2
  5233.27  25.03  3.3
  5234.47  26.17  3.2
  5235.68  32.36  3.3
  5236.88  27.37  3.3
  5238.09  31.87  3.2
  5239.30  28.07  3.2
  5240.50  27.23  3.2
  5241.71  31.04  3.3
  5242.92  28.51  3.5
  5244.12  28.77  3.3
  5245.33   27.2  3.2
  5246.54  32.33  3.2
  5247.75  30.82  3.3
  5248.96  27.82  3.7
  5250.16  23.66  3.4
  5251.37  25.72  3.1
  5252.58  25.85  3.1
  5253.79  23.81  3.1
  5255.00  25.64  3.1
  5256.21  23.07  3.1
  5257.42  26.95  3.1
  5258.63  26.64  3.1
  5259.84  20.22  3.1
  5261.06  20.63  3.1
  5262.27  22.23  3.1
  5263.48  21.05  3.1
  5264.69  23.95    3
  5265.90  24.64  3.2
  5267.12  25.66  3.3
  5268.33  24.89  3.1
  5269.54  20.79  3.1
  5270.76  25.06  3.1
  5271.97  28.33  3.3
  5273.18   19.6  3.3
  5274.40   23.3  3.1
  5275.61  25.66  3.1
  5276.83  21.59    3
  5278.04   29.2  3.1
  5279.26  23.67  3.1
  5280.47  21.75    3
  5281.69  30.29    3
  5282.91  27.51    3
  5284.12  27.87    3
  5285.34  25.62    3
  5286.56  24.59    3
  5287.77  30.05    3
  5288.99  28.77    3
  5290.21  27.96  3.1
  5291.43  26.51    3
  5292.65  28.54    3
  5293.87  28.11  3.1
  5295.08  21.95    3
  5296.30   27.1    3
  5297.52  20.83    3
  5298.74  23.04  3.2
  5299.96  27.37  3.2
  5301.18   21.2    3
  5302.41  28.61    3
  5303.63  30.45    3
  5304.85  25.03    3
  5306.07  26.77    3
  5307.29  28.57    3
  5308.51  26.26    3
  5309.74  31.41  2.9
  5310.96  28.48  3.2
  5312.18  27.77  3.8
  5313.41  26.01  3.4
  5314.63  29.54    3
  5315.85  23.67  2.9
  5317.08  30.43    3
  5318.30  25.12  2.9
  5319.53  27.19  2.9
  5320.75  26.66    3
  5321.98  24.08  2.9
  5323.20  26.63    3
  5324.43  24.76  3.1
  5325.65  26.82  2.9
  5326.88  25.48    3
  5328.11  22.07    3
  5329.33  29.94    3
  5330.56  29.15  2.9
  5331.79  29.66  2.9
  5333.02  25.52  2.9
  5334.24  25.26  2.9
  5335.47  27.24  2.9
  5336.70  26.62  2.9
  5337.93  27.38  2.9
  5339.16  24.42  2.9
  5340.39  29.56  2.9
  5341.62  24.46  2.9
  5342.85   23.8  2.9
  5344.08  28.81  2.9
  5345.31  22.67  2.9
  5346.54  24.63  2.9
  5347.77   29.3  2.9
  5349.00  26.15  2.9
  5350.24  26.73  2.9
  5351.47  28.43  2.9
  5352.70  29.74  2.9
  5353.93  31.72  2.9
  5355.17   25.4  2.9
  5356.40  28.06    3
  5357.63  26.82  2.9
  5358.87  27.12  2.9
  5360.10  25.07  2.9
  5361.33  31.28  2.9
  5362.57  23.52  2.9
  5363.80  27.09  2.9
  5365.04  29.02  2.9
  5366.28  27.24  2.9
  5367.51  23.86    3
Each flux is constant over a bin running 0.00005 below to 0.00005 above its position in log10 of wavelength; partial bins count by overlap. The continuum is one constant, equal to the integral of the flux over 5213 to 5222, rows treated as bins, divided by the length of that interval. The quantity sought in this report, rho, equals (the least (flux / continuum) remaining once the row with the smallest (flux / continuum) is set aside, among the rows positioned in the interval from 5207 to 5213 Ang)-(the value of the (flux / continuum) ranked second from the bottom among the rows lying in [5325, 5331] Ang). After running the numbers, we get -0.2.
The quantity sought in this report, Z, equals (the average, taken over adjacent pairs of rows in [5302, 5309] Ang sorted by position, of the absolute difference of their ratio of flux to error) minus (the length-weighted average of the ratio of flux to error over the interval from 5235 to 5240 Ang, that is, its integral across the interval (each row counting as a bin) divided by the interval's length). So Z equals -8.3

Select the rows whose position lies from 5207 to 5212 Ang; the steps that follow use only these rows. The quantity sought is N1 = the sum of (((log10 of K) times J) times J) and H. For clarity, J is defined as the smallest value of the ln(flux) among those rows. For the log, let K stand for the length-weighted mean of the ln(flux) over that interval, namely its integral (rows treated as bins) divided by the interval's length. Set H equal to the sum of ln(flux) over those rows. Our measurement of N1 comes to 16.4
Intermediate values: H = 12.3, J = 2.89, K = 3.07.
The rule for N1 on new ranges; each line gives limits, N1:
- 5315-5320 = 18.3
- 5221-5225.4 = 18.7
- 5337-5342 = 18.3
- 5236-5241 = 19.2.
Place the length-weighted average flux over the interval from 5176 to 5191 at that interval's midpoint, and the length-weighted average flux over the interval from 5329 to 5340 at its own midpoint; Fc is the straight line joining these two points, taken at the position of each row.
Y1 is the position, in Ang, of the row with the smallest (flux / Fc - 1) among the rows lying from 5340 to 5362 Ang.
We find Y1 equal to 5345.31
